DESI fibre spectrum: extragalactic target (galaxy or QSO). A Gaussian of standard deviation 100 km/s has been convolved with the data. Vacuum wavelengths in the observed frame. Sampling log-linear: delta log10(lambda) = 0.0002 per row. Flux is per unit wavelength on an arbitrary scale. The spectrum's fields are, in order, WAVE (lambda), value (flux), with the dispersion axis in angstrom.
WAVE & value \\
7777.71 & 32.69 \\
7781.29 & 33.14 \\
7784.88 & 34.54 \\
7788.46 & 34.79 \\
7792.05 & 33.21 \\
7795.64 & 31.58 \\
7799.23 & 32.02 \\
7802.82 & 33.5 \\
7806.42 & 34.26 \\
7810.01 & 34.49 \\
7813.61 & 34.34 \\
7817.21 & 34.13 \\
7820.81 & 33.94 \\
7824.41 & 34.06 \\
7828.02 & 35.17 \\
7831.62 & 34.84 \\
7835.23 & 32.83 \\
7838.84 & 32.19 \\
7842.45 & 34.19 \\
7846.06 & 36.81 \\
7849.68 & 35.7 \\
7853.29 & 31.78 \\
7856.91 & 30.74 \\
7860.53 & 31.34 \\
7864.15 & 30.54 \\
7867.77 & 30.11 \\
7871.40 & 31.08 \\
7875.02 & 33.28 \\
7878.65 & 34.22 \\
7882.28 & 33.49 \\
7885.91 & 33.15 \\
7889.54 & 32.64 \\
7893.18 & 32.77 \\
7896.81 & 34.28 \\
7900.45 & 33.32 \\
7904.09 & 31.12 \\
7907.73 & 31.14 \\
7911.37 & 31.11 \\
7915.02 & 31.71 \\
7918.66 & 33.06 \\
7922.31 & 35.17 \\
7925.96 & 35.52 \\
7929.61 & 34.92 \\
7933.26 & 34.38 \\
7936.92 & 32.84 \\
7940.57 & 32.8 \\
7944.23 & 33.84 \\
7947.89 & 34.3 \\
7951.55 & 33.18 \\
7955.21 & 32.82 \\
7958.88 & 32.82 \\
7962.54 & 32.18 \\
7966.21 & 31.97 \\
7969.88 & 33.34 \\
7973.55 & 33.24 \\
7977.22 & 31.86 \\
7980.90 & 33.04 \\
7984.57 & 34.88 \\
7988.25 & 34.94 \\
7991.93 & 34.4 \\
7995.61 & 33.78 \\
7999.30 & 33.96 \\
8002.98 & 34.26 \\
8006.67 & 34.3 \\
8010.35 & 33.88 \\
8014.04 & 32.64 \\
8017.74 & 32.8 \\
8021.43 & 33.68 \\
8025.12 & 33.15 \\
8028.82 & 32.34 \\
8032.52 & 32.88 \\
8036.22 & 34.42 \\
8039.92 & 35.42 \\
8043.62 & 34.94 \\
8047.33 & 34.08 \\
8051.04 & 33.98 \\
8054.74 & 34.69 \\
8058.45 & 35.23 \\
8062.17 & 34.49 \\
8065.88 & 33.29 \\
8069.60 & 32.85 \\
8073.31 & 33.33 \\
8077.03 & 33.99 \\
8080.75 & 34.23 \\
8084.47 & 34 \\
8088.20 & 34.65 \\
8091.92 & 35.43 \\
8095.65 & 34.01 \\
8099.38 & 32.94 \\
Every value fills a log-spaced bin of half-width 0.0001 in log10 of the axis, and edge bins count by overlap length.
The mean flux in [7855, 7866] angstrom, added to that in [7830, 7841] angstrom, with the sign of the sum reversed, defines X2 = -64.2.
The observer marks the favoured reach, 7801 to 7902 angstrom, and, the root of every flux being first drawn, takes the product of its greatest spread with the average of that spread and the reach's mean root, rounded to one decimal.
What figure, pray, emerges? 1.8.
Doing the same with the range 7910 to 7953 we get 1.2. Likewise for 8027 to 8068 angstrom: 0.8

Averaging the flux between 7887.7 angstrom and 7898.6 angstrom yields 33.23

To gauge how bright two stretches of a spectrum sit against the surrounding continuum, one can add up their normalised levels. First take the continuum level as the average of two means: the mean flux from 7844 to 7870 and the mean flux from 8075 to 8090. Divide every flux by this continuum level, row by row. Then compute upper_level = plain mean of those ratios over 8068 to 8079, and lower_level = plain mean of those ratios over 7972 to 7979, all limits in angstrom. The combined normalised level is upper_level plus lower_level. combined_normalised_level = 1.98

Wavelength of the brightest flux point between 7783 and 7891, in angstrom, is 7846.06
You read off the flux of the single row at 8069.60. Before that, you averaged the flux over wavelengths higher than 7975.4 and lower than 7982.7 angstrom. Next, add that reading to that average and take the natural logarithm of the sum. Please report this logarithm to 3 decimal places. 4.179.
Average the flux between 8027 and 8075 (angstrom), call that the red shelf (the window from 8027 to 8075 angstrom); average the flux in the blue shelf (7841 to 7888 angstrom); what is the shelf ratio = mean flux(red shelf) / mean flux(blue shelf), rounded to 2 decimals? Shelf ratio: 1.04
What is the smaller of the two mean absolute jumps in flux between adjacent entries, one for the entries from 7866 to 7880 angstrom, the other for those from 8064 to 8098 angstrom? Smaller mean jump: 0.61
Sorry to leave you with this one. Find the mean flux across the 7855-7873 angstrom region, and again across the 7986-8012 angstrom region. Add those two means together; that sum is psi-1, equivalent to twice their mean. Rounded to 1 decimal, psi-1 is 65.0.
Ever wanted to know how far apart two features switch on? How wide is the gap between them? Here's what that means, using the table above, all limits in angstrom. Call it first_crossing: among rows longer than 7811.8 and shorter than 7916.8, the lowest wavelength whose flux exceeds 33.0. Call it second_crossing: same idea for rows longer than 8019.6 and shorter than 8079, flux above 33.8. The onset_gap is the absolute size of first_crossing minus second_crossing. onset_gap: 222.6 angstrom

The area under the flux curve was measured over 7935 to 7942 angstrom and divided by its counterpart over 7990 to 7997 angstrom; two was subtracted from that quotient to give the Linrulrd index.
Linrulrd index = -1.04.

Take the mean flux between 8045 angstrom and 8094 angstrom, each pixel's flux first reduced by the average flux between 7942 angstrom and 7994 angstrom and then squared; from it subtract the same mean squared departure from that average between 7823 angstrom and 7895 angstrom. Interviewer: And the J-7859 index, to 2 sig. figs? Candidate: -2.0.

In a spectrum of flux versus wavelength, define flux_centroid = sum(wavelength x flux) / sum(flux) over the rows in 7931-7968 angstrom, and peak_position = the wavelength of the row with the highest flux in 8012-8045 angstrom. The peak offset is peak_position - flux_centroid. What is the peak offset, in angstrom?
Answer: 90.4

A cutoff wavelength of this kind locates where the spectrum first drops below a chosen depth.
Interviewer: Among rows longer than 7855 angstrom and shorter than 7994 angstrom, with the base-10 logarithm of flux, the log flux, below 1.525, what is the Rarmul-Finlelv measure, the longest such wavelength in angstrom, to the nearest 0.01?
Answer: 7980.90 angstrom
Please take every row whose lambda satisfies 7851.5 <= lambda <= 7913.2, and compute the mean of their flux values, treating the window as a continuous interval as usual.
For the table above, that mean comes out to 32.1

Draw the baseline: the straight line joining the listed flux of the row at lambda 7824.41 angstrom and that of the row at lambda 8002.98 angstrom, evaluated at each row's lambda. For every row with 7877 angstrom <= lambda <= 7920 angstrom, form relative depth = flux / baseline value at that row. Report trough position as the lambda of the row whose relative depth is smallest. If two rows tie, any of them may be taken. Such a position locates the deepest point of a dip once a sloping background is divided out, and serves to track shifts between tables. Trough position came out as 7911.37 angstrom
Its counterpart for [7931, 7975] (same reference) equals 7966.21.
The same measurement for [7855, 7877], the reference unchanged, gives 7867.77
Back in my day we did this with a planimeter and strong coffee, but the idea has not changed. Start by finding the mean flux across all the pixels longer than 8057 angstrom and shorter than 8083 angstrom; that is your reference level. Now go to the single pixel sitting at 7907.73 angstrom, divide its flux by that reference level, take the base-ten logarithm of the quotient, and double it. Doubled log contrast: -0.07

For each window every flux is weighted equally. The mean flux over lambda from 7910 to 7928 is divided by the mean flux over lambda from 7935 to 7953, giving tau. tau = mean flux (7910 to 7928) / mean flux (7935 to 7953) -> 1.00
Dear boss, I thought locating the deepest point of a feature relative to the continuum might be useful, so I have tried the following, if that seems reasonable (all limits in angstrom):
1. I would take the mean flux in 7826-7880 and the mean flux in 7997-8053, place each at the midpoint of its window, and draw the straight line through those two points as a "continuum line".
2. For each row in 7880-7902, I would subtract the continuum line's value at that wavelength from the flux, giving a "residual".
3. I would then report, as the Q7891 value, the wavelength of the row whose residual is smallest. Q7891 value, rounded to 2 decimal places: 7889.54 angstrom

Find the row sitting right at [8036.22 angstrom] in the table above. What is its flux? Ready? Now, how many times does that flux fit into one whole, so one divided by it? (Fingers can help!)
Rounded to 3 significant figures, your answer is 0.0291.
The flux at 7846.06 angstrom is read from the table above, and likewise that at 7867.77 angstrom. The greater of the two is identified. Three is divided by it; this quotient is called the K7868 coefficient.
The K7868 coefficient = 0.0815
